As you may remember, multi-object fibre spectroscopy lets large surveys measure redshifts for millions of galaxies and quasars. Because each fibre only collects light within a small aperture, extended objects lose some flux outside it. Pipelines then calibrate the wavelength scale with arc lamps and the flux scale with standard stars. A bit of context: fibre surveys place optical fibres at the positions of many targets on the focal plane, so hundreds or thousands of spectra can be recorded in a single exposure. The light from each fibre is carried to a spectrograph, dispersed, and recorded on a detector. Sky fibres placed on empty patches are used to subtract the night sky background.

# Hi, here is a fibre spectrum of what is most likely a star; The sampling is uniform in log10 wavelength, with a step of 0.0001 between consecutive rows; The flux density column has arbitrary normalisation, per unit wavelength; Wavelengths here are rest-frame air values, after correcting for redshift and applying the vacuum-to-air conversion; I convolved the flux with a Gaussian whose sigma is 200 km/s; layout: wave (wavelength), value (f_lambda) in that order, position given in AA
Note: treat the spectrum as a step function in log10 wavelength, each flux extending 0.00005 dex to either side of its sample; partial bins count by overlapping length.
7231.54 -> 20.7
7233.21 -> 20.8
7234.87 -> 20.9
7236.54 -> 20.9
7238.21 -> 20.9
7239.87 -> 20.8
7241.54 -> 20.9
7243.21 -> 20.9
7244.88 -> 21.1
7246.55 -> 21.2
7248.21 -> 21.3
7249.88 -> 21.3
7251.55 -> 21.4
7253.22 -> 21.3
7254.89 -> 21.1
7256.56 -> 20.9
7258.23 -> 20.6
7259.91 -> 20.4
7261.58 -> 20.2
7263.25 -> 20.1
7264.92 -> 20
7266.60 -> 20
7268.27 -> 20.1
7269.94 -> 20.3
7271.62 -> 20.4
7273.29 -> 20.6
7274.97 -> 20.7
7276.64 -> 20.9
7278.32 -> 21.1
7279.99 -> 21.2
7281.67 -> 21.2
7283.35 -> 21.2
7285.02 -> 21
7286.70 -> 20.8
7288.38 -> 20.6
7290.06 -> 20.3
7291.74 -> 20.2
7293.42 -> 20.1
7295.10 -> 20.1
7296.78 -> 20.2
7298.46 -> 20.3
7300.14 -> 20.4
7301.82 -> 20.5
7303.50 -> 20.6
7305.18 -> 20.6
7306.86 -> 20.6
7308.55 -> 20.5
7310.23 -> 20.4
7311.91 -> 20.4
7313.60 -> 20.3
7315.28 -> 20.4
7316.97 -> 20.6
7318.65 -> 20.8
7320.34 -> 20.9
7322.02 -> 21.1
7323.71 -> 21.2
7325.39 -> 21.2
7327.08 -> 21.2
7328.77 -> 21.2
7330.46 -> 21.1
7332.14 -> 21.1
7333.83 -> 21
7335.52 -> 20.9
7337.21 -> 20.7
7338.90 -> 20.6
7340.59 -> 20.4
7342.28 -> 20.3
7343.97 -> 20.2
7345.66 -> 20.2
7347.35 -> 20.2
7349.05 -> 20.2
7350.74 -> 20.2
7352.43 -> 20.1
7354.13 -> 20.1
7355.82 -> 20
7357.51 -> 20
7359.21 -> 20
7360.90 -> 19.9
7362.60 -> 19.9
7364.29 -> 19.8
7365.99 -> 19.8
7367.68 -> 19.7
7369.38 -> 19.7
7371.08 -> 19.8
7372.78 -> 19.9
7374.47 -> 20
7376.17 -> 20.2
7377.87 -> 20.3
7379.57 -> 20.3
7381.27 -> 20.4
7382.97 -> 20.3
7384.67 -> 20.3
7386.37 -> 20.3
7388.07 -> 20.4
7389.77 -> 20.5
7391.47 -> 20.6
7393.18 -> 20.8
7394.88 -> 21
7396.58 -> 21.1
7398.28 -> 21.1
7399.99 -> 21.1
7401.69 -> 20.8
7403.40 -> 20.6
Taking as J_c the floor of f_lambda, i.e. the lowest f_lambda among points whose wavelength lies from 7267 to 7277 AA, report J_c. 20.1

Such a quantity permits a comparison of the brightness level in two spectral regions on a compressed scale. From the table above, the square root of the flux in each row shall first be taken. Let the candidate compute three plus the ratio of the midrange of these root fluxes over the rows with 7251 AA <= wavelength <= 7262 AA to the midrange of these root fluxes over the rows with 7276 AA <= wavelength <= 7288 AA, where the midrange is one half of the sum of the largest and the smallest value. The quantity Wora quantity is 4.00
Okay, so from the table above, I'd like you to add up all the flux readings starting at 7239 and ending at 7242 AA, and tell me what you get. 41.7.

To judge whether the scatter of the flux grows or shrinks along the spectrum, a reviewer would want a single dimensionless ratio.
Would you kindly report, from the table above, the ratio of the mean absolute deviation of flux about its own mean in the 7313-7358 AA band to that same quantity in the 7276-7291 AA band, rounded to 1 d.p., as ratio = 1.6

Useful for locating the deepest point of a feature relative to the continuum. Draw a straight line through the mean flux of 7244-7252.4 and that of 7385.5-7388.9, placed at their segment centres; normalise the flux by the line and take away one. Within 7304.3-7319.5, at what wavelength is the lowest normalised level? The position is 7313.60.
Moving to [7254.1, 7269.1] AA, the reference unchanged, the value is 7264.92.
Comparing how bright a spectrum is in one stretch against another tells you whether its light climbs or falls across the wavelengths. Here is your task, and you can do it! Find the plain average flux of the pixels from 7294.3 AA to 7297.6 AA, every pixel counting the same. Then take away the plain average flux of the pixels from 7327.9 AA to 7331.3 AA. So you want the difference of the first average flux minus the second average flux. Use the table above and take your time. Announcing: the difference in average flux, -1.0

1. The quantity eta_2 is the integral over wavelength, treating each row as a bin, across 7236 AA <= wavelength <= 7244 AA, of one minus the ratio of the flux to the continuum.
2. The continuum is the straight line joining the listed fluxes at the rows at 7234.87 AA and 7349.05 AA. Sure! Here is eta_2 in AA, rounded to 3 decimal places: -0.004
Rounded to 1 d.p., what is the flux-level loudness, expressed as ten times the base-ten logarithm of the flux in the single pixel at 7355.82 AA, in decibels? 13.0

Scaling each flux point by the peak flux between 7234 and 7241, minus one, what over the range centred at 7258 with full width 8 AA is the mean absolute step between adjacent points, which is 0.0108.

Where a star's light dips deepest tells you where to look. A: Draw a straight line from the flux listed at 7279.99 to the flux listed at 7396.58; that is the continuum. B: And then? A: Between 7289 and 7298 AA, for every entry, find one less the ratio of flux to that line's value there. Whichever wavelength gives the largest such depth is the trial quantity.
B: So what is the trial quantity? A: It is 7293.42 AA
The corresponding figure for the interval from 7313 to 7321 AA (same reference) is 7313.60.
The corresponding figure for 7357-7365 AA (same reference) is 7364.29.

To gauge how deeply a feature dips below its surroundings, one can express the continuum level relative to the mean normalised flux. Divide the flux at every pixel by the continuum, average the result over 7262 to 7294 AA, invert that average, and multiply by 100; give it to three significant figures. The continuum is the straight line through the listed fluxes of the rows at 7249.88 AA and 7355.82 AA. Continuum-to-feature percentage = 102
